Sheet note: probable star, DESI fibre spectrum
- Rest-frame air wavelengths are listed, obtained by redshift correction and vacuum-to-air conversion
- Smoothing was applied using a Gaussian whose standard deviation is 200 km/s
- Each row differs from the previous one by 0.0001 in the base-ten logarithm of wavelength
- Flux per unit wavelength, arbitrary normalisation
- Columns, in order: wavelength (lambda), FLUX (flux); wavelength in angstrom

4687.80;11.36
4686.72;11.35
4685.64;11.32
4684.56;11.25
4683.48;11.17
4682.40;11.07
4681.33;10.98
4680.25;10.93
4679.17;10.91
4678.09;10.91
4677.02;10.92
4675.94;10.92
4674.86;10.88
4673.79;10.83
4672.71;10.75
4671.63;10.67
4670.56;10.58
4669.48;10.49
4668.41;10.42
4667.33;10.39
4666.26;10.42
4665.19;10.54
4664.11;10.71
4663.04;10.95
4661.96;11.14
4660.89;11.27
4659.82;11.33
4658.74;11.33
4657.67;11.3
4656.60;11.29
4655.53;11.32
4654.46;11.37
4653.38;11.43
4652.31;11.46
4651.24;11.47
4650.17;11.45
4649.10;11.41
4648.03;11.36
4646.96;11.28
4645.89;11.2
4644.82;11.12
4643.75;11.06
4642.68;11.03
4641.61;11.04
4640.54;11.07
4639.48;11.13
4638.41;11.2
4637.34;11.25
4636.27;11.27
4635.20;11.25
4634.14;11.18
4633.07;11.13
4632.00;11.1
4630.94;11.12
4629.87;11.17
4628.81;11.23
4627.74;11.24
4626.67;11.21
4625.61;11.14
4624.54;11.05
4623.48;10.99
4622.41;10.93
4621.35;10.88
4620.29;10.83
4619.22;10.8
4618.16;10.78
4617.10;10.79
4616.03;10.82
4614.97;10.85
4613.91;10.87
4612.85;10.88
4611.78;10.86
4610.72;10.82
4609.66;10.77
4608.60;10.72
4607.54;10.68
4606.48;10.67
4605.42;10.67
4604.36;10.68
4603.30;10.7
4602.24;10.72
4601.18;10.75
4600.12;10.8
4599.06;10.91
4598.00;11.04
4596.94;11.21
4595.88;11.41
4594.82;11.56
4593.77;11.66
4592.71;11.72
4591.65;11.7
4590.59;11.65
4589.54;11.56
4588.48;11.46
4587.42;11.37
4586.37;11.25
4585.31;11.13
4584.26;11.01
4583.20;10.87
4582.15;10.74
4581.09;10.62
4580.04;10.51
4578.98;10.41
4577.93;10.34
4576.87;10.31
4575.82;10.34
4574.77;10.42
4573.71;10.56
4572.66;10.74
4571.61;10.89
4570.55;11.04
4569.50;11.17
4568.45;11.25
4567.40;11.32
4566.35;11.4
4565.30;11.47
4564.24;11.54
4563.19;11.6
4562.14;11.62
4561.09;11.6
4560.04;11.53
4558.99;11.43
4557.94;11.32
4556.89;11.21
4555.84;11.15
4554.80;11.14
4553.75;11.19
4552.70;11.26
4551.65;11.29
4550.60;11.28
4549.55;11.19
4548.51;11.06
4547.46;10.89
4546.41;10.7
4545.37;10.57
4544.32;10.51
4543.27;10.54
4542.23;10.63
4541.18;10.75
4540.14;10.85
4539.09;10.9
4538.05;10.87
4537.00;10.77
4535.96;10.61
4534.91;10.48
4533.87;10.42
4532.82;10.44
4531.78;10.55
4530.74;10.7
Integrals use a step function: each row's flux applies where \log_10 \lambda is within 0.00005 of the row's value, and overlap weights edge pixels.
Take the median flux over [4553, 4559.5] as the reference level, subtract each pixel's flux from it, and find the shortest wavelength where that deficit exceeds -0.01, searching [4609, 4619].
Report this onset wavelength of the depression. 4609.66 angstrom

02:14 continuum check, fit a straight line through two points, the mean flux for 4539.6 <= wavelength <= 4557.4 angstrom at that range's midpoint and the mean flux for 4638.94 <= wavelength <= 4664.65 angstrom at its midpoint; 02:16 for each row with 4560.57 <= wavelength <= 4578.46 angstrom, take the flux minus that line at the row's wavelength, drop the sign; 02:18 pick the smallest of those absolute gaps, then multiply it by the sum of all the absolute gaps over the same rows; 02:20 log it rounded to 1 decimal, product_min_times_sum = 0.2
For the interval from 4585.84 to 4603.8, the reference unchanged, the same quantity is 0.3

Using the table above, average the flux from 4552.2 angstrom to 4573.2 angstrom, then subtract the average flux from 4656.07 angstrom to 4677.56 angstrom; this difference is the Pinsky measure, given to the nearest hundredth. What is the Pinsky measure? 0.44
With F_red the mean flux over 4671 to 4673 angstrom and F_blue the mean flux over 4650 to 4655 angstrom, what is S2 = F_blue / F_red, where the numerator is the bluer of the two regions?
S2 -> 1.07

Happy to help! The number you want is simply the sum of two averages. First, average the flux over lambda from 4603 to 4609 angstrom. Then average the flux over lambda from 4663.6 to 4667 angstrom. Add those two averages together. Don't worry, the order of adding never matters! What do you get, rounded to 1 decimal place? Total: 21.2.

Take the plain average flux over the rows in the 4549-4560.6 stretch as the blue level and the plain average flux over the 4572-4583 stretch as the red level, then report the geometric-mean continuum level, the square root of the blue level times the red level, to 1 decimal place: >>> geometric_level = 10.9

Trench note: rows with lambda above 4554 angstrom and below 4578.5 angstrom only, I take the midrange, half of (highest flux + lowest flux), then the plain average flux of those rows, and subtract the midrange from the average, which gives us 0.14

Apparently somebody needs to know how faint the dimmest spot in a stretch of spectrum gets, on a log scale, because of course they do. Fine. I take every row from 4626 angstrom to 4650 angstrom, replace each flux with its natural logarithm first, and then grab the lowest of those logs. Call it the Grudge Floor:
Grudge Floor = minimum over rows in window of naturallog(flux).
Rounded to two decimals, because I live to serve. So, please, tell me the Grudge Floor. 2.40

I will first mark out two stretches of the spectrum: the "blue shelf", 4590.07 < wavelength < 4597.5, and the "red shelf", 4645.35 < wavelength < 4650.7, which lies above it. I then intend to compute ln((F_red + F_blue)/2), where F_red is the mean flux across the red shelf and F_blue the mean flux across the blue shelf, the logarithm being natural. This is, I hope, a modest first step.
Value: 2.438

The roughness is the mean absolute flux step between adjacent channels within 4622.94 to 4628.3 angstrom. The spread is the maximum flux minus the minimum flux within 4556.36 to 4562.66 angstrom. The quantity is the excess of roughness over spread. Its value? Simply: -0.35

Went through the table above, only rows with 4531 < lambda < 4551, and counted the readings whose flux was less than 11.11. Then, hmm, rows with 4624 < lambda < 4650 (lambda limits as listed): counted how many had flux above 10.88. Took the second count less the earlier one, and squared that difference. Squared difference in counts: 49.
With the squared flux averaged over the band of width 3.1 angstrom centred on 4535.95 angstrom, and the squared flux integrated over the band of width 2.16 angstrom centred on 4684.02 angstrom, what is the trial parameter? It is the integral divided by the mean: 2.4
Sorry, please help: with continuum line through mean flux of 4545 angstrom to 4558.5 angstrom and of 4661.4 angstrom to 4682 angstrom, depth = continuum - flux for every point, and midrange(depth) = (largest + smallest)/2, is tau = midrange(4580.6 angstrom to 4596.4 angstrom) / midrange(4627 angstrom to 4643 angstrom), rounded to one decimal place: 0.6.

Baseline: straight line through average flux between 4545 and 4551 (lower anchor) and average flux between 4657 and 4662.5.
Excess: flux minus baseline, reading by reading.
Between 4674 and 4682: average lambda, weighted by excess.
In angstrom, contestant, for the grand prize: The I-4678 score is 4678.0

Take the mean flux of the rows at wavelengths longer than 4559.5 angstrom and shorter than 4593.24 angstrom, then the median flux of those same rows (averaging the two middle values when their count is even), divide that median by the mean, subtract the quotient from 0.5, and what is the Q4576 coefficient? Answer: -0.510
